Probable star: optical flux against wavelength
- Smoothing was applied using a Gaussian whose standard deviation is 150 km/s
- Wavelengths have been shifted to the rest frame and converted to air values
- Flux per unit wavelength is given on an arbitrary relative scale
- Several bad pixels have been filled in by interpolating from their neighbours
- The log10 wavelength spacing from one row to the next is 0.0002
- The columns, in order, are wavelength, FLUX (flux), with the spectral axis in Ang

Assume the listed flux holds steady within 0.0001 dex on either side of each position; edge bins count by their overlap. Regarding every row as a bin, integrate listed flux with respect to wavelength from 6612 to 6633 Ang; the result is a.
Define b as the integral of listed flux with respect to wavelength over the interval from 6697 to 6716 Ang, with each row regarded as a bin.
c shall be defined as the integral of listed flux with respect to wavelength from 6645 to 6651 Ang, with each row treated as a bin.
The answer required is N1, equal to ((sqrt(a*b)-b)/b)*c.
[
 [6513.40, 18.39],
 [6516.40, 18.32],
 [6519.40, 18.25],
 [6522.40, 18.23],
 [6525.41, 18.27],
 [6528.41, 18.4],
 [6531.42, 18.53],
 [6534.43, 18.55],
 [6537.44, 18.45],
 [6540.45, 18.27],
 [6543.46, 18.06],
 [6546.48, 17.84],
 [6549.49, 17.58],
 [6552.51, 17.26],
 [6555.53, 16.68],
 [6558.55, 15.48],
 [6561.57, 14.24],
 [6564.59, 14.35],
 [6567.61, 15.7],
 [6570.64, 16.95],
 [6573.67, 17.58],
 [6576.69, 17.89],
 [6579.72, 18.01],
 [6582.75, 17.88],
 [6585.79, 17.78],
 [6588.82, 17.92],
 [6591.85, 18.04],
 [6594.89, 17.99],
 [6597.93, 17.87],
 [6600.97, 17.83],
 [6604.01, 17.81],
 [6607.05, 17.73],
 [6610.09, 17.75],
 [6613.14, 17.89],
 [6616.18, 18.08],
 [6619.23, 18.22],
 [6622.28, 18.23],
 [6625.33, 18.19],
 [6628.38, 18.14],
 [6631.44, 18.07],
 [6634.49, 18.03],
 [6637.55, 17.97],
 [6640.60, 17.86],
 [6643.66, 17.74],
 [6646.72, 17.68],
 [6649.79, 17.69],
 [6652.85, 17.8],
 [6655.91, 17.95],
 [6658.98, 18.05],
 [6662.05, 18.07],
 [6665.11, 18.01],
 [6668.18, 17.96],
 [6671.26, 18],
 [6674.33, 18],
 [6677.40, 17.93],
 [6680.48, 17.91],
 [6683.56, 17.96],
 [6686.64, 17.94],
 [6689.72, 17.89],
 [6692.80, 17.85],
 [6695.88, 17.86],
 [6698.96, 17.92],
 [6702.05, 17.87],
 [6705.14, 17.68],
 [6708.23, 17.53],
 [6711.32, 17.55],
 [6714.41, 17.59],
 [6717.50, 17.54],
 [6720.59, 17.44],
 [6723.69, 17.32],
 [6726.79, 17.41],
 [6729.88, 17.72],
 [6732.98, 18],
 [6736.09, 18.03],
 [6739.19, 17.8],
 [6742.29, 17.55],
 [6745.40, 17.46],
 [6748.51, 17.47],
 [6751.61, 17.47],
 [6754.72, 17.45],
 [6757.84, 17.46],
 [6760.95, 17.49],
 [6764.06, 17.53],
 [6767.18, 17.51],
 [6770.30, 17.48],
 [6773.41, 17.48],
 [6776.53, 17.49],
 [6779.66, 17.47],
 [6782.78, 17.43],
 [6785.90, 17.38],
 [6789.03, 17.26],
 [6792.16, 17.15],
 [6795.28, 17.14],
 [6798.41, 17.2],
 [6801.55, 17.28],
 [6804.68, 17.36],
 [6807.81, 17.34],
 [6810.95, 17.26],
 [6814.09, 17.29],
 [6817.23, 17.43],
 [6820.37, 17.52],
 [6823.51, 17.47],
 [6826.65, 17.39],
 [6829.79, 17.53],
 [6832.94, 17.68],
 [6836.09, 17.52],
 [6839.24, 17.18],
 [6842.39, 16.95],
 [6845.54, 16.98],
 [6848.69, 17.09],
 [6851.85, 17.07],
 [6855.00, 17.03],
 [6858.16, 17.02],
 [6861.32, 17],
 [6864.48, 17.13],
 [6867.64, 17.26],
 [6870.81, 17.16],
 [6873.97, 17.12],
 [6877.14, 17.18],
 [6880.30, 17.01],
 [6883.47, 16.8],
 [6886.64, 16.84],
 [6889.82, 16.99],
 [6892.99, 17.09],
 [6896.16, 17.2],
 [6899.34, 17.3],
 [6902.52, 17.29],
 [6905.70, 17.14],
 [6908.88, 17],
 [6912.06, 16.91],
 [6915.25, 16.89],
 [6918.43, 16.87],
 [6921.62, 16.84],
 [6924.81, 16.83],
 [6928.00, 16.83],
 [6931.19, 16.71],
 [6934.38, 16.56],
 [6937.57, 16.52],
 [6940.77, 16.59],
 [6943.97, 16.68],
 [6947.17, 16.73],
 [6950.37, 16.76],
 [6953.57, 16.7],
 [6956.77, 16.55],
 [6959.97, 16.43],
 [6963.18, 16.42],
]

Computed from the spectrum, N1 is 7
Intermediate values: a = 381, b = 336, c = 106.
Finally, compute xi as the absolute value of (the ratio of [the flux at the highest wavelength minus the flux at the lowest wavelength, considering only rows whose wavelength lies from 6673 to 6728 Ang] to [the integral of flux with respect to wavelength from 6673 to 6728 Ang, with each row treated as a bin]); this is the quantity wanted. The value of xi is 0.0006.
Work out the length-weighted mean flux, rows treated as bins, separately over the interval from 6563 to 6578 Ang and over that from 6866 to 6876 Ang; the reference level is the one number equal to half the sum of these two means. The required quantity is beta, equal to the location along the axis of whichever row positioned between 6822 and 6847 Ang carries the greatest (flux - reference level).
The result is 6832.94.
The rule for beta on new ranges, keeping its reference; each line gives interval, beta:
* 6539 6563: 6540.45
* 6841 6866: 6864.48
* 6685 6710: 6686.64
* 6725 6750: 6736.09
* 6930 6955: 6950.37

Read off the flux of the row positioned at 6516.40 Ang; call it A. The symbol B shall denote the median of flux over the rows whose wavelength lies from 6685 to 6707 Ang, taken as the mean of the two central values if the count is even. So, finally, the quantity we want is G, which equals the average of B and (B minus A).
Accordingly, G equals 8.7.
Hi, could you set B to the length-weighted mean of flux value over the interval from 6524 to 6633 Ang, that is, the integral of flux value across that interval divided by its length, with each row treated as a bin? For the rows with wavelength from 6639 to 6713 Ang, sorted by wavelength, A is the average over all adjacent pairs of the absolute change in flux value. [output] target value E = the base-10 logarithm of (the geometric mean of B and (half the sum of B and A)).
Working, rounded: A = 0.063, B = 17.6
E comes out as 1.10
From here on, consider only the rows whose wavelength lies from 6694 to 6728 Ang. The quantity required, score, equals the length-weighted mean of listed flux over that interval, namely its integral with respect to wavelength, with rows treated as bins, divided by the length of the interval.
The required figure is 17.6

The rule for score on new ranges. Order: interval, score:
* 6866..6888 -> 17.1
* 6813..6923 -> 17.1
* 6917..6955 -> 16.7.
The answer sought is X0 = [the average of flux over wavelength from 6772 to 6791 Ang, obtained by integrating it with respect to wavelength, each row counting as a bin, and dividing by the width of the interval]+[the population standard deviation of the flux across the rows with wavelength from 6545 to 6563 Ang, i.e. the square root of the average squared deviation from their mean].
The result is 18.7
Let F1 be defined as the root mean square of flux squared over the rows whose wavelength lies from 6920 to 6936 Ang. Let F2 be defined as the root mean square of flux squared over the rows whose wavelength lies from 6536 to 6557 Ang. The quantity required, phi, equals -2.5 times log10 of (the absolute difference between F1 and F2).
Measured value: -3.9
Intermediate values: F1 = 281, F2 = 315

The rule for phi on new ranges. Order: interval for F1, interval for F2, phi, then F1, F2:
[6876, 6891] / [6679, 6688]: -3.8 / 288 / 322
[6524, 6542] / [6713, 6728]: -3.8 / 339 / 305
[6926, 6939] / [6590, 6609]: -4.1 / 277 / 320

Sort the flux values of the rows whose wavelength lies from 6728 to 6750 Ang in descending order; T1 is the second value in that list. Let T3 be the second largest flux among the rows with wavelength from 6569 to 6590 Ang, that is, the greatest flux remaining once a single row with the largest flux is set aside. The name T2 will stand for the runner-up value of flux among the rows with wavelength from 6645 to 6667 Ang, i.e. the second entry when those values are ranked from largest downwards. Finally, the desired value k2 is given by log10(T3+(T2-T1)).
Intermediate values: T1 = 18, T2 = 18.05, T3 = 17.92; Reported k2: 1.25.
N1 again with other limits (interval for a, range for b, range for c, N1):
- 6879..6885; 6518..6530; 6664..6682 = -104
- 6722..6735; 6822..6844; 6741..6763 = -87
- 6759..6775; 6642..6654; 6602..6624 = 58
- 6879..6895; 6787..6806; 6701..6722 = -33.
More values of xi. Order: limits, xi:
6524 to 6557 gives 0.0027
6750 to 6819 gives 0.0000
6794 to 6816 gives 0.0004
